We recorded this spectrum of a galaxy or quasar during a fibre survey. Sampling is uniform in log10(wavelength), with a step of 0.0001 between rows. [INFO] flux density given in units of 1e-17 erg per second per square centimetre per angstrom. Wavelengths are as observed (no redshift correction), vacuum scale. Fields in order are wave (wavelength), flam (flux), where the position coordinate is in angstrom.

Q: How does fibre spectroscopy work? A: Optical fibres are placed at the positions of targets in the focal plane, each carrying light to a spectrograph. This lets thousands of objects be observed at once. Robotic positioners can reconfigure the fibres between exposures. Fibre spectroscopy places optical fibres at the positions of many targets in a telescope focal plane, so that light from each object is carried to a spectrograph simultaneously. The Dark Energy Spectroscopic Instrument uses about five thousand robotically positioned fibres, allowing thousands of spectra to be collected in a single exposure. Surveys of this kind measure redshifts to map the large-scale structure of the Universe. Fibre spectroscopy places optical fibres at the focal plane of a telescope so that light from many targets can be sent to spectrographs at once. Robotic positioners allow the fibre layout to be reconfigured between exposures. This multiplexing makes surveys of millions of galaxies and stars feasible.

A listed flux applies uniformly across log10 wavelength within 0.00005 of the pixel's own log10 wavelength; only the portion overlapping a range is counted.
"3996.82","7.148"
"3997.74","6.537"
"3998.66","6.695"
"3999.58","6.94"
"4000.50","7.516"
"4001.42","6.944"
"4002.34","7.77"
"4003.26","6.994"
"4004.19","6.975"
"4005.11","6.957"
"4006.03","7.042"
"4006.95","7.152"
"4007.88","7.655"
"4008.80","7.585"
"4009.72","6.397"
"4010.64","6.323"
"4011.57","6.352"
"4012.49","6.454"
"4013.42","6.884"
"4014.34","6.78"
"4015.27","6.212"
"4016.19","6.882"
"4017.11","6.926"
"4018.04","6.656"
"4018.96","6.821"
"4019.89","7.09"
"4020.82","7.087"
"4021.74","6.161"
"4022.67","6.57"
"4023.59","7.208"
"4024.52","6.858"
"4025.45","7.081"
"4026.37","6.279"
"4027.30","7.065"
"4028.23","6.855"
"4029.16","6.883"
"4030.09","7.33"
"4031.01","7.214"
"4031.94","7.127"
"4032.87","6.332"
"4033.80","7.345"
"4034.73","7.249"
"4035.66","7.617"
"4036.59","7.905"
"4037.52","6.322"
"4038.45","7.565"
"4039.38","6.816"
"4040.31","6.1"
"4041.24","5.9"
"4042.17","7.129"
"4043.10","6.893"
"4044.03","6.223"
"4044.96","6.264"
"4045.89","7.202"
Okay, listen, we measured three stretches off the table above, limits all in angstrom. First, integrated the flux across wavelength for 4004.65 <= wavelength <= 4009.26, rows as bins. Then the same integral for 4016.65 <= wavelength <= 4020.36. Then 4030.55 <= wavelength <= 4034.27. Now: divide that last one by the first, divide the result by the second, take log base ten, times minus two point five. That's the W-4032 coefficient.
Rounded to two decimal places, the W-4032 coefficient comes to 3.79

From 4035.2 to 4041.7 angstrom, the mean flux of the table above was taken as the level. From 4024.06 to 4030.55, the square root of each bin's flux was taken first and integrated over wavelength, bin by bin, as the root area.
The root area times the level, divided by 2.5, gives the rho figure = 47.0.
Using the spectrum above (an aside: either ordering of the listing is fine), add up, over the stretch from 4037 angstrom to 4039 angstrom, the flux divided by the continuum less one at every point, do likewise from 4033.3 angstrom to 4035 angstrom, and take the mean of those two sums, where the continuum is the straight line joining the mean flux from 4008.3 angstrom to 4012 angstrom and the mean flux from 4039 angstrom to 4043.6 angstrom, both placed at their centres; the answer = 0.16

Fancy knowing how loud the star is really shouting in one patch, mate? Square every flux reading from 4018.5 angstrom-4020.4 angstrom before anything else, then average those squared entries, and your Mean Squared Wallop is 48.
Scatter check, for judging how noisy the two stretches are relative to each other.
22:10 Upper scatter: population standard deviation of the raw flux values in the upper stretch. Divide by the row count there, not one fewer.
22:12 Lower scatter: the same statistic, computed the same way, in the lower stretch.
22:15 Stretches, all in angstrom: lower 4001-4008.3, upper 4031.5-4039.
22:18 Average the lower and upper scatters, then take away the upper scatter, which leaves -0.12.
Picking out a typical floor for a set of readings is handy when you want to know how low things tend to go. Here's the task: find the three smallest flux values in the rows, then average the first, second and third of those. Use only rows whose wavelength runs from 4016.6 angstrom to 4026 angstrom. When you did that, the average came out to 6.5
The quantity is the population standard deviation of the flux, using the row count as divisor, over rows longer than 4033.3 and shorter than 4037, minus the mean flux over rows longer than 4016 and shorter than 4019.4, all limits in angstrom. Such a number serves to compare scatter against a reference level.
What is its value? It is -6.57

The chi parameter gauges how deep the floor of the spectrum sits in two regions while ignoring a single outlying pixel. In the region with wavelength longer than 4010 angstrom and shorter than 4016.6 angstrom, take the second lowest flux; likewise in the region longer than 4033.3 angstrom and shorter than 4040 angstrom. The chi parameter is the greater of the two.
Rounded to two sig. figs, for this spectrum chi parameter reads 6.8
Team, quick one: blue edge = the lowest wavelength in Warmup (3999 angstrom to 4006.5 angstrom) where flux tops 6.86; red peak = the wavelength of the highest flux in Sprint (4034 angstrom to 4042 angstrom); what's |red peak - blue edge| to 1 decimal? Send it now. 37.0 angstrom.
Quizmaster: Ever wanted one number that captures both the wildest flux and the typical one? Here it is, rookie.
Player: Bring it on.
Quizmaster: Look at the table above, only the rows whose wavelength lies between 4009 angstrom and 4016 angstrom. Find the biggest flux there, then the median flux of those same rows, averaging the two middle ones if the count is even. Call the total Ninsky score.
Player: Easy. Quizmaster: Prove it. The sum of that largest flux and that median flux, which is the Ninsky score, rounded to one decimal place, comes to 13.3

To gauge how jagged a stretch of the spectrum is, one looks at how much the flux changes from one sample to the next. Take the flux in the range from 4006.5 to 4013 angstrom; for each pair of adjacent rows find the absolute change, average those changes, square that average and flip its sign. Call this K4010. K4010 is -0.11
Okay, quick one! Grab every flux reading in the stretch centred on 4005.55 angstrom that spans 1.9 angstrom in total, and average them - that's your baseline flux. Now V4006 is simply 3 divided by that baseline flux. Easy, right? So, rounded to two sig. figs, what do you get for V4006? 0.43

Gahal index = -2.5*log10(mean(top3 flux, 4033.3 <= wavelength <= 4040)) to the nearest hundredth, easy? -2.22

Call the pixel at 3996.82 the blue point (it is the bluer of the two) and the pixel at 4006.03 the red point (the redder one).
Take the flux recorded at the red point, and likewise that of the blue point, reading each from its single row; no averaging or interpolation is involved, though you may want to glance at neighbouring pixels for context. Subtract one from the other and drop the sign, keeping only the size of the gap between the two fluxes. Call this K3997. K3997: 0.11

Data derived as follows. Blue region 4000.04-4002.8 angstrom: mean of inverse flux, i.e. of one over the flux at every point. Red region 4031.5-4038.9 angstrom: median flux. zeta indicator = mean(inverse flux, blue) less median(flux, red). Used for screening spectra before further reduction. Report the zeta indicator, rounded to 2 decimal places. -7.16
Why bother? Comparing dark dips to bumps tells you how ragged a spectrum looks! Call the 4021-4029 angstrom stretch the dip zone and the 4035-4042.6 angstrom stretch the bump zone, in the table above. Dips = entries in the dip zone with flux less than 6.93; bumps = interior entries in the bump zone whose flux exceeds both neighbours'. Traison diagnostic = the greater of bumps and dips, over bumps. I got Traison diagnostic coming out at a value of 2.5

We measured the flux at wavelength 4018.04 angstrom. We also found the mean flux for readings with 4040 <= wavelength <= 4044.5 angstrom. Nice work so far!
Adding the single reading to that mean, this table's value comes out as 13.1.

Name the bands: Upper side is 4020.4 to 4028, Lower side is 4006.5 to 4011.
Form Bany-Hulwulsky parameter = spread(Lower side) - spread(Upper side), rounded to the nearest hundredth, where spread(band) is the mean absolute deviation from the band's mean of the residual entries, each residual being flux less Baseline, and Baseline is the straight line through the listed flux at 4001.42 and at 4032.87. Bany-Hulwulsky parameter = 0.16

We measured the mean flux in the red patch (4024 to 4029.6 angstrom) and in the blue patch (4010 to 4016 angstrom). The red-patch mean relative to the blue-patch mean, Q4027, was 1.05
